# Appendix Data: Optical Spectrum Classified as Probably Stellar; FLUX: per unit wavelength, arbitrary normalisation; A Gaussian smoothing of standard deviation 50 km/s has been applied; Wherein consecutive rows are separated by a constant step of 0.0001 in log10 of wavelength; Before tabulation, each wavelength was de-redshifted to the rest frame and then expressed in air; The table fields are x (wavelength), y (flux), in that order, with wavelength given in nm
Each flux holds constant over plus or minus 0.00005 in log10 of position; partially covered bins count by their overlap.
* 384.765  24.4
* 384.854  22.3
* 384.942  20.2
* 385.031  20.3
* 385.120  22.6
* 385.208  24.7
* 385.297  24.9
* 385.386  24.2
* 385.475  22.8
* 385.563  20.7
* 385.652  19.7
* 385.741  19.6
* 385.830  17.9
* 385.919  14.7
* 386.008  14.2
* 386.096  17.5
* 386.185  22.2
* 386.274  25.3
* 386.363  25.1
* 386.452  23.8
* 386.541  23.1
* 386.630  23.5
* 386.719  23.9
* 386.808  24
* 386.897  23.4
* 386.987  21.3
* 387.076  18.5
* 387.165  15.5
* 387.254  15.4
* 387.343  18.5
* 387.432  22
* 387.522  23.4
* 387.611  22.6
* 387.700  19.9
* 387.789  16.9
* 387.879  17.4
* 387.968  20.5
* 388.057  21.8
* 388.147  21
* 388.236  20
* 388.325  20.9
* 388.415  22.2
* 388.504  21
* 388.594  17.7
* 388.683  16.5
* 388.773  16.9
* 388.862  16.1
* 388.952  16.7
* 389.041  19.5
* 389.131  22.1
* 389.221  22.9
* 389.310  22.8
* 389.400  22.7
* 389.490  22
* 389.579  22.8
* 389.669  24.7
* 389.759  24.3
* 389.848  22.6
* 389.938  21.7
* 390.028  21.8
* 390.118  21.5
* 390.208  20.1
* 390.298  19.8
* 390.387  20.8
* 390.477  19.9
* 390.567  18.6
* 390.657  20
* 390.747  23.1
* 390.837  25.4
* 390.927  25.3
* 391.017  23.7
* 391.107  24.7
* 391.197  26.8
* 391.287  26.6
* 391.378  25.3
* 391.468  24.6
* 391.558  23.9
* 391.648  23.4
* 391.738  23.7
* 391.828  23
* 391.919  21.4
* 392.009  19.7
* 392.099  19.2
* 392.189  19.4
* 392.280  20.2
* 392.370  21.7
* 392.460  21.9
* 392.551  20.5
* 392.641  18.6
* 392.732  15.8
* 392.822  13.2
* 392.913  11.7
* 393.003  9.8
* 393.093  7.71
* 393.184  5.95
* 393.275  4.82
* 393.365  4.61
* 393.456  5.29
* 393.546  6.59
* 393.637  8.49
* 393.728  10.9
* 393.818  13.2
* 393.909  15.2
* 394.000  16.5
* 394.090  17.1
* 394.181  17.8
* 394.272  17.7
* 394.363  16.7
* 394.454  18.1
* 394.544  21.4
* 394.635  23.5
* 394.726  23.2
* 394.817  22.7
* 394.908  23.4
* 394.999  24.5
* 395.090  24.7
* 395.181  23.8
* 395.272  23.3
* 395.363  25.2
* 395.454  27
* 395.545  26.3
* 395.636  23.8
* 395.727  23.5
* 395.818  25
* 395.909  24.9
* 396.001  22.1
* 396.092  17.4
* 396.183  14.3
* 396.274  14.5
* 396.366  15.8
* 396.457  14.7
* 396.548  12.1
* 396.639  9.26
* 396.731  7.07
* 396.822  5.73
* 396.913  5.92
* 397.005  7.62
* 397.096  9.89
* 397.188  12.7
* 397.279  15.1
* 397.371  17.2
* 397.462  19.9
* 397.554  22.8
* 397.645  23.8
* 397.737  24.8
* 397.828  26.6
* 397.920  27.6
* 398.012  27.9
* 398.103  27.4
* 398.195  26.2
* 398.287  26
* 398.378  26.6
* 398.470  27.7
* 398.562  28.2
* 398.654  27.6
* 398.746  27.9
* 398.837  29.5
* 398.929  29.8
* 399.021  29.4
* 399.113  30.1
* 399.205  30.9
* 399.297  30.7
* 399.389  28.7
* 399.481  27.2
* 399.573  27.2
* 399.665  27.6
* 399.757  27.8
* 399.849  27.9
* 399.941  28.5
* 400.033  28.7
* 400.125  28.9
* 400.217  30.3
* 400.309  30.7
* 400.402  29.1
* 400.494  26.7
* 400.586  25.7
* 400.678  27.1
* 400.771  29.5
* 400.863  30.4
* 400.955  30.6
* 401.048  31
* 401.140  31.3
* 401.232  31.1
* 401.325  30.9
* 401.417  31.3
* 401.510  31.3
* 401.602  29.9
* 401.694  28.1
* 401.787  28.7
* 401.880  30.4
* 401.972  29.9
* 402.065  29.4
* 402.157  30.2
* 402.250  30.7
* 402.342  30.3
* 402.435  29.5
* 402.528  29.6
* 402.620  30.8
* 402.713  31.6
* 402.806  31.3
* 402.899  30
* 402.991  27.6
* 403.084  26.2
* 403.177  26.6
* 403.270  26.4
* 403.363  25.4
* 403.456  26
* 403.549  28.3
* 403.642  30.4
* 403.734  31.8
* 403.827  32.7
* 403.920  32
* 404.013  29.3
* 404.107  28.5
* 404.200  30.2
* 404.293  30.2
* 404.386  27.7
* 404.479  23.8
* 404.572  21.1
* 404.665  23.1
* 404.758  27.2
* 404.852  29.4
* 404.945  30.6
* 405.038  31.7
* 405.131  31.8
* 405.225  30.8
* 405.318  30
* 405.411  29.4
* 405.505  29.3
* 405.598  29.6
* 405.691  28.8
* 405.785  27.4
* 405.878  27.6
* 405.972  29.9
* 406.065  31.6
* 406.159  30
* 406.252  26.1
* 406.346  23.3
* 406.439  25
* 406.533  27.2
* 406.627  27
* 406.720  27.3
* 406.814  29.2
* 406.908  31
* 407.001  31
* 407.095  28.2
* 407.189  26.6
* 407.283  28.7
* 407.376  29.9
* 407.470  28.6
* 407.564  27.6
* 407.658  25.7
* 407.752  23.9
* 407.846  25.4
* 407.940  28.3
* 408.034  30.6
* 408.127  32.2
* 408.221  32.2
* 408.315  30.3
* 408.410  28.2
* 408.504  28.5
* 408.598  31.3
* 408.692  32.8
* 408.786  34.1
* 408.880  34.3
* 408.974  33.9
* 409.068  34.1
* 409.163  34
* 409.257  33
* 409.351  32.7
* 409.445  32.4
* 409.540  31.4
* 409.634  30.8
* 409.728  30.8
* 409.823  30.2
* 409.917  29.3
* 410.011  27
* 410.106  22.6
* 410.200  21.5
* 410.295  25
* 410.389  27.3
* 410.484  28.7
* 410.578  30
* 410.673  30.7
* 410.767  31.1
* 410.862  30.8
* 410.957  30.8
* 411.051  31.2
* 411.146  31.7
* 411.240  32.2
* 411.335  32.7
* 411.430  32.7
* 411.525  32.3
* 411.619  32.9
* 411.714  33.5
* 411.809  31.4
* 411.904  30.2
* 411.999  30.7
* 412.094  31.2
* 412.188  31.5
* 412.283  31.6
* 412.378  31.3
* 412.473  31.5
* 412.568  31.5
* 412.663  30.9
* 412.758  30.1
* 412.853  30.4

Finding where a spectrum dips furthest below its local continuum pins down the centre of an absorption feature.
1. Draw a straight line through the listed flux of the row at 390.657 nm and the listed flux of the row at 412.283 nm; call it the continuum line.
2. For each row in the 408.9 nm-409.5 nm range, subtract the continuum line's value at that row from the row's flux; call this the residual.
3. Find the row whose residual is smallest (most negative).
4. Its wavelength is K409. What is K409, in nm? 409.445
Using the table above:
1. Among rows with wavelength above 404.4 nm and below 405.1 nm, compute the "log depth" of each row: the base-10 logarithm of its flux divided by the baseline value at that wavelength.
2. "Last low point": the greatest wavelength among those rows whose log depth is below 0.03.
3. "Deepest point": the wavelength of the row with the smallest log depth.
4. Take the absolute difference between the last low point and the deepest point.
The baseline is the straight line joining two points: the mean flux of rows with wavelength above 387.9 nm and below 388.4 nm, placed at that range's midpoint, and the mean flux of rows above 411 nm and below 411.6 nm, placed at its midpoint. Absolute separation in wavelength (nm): 0.37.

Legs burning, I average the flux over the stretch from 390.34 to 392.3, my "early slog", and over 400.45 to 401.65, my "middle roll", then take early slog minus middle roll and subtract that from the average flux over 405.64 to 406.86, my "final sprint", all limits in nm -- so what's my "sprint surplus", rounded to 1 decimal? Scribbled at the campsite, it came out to 34.8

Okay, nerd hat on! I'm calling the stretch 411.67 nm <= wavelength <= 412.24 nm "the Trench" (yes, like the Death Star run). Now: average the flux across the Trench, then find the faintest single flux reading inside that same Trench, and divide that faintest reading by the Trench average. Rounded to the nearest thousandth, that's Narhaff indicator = 0.961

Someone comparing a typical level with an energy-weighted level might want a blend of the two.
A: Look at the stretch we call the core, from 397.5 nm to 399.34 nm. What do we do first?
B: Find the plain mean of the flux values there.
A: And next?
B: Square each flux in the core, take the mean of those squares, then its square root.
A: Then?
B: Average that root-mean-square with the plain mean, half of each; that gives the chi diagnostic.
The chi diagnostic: 27.6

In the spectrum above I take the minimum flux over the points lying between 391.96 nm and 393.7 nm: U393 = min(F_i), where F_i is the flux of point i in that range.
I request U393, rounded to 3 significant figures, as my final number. 4.61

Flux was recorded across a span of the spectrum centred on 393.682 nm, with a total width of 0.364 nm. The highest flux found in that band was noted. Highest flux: 13.2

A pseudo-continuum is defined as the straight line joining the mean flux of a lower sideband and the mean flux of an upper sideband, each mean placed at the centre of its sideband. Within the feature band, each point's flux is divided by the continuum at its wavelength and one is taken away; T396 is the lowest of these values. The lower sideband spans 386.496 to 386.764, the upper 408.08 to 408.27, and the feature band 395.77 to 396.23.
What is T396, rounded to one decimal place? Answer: -0.5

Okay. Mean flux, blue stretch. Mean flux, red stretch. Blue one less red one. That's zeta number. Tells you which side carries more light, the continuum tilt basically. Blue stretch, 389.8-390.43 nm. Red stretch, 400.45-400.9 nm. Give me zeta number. -7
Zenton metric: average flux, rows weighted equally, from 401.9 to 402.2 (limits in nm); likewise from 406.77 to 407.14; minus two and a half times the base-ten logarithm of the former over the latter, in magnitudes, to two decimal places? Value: 0.00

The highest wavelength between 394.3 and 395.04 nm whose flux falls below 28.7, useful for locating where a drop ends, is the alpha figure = 394.999 nm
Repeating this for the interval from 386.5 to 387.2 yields 387.165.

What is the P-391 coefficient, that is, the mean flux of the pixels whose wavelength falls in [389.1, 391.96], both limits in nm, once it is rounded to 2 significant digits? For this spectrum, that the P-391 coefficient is 23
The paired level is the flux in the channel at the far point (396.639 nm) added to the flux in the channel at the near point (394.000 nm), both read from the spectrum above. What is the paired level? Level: 26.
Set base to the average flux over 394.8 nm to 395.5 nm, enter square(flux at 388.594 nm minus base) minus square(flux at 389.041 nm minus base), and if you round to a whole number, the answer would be 21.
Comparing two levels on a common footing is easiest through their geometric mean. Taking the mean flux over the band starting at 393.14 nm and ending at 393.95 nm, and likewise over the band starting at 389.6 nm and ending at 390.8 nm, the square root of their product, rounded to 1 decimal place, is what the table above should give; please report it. 13.4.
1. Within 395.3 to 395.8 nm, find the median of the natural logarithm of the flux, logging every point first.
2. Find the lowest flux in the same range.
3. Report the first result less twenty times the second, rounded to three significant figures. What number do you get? -467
